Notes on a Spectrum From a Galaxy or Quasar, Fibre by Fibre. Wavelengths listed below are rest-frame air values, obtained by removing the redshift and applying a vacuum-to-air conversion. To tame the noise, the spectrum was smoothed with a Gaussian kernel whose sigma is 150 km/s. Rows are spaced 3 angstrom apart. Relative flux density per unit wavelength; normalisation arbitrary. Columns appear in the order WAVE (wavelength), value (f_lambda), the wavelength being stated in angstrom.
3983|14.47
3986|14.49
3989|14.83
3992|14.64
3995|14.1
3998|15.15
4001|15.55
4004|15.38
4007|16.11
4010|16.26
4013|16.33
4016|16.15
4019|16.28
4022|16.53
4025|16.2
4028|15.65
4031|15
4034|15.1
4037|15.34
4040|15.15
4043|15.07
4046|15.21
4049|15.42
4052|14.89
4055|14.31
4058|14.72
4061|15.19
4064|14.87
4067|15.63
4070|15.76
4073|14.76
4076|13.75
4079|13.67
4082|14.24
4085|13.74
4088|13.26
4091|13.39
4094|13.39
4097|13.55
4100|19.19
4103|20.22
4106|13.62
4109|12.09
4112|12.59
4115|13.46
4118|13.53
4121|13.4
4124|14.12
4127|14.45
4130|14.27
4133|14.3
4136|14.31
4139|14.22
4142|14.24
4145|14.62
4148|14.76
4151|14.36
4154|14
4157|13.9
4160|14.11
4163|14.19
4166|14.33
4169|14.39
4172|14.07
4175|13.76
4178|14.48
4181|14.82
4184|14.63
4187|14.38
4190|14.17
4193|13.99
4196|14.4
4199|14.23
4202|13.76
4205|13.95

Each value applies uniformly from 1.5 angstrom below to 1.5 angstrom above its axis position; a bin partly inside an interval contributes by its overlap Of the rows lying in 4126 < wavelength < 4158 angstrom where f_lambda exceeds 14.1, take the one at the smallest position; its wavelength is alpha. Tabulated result 4127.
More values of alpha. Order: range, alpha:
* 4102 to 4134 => 4103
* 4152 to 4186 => 4160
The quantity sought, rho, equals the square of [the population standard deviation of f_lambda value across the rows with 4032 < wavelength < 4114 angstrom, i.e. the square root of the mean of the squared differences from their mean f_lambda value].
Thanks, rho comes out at 2.9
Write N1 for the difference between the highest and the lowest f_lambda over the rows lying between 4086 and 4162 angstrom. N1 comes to 8.1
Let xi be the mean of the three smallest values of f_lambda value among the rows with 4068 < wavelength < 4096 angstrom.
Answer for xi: 13.3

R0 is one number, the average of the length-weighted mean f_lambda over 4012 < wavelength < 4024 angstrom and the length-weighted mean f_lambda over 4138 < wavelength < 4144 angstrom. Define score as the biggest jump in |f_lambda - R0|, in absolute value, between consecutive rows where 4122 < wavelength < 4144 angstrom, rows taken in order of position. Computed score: 0.3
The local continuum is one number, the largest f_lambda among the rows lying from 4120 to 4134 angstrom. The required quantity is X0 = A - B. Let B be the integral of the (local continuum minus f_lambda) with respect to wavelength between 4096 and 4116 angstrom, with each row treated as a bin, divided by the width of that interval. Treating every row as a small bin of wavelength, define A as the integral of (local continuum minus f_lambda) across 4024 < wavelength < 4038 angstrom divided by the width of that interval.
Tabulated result -0.4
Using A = -1.0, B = -0.6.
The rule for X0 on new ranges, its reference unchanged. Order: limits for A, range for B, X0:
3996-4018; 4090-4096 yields -2.4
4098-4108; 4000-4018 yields -1.2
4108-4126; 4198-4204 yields 0.7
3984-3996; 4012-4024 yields 1.8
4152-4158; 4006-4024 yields 2.3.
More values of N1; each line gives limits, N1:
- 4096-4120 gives 8.1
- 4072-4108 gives 7.0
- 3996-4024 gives 1.4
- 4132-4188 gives 1.1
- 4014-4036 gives 1.5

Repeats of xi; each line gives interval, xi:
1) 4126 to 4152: 14.2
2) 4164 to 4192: 14.0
